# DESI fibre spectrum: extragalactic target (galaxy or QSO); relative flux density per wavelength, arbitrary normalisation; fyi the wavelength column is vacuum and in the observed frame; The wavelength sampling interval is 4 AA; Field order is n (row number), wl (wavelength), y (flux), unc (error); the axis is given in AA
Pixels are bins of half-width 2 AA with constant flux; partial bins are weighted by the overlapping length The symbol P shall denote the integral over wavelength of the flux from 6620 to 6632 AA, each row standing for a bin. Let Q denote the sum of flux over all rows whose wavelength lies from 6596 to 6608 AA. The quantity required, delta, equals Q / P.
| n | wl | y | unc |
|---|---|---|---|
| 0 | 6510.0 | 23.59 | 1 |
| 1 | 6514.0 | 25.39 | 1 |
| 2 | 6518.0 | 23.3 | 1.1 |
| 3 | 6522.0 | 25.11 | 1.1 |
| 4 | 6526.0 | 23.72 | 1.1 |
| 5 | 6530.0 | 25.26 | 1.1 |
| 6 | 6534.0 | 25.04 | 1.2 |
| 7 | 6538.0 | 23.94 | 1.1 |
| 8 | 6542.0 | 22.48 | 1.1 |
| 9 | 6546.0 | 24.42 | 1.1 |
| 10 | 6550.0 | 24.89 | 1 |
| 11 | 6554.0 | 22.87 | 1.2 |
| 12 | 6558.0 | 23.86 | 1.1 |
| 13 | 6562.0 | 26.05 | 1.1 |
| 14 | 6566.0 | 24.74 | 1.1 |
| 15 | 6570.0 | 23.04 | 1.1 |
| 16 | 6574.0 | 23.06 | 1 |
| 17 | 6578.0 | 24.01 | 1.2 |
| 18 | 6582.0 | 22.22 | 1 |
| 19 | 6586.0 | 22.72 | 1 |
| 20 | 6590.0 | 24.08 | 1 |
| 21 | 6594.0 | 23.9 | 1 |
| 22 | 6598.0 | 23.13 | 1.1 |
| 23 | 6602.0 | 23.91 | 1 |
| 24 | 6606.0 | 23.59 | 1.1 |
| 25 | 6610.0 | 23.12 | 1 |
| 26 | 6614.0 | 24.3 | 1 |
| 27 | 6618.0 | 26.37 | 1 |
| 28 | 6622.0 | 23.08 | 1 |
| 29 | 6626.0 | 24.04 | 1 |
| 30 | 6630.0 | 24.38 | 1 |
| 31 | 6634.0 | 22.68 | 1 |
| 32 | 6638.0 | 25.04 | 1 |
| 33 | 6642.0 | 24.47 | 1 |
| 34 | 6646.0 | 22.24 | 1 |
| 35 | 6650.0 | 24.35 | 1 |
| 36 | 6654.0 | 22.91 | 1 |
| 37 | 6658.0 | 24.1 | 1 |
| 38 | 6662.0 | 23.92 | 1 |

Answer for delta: 0.247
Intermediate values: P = 286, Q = 71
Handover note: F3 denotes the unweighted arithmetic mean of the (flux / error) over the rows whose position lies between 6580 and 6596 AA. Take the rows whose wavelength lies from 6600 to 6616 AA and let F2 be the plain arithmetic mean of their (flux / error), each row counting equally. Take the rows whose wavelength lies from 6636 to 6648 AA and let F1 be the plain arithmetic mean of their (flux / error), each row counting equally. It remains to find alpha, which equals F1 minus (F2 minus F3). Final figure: 24.0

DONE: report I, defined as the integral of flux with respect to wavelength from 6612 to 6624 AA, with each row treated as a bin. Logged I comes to 295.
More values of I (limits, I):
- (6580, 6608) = 654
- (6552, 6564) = 291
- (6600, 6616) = 380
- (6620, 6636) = 377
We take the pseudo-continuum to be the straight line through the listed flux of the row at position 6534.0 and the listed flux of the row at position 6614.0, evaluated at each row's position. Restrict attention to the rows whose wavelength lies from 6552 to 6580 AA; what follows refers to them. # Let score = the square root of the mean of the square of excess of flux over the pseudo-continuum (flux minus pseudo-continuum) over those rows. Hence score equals 1.32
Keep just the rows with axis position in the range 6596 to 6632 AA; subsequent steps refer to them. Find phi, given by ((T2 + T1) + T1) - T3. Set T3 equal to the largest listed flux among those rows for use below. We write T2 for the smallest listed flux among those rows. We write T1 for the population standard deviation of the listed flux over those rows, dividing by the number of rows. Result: -1.36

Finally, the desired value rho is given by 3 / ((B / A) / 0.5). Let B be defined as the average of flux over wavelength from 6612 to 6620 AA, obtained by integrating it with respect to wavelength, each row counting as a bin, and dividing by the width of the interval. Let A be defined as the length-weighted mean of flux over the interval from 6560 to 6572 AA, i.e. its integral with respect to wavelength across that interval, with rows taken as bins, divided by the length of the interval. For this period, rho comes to 1.46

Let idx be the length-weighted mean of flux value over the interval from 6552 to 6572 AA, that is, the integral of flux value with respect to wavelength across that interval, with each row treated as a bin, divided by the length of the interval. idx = 24.1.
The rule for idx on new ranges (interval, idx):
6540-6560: 23.7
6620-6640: 23.8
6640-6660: 23.6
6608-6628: 24.2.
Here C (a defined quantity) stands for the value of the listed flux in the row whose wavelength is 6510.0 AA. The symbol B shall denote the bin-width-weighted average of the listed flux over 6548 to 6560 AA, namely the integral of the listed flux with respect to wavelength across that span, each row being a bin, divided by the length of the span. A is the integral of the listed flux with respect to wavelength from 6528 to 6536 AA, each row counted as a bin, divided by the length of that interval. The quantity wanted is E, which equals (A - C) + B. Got 25.4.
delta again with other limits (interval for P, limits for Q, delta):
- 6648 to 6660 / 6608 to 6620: 0.259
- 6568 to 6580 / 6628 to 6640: 0.257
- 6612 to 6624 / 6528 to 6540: 0.252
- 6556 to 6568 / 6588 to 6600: 0.238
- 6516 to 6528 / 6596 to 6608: 0.245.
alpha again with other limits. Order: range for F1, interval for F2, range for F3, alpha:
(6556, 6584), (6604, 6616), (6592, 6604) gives 22.0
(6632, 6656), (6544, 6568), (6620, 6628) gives 24.8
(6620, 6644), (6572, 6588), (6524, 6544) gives 23.5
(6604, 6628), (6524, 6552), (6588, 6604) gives 24.9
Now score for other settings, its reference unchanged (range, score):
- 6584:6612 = 1.07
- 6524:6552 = 1.17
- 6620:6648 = 1.05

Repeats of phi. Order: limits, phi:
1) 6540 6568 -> -1.29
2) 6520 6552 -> -1.01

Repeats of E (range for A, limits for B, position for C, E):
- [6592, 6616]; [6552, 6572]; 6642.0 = 23.3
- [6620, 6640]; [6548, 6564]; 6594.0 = 24.4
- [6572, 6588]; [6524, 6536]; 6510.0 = 24.1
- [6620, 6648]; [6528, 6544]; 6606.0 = 24.3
